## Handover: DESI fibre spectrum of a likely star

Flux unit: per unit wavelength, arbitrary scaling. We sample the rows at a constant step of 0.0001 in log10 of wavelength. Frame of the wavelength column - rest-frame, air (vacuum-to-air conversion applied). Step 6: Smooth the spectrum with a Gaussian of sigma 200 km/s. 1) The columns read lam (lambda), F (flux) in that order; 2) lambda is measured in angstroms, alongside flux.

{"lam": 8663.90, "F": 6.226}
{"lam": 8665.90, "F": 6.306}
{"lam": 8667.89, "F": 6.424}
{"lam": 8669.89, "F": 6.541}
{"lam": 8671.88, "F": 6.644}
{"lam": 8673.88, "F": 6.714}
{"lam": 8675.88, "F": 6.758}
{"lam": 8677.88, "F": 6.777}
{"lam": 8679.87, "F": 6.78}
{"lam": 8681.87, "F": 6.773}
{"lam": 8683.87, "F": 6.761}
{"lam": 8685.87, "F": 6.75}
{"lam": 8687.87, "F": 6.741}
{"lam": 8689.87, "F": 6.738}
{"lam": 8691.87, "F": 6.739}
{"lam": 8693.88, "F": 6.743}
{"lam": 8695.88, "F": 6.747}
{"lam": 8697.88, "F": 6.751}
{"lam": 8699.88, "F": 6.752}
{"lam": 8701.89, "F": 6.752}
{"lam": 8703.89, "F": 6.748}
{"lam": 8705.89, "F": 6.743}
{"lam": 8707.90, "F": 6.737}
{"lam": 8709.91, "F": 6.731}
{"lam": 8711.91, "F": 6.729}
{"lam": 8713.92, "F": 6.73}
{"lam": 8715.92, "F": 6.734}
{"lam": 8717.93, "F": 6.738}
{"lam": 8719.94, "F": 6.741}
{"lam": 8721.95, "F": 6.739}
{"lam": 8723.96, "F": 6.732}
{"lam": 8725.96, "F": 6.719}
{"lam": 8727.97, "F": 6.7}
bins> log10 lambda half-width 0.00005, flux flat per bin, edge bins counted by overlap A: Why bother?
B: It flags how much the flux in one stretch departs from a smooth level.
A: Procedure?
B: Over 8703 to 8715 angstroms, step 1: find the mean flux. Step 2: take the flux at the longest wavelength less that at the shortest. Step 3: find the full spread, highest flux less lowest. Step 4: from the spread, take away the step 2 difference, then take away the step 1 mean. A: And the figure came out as -6.70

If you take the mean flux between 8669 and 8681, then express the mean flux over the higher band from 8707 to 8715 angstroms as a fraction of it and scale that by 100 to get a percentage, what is 100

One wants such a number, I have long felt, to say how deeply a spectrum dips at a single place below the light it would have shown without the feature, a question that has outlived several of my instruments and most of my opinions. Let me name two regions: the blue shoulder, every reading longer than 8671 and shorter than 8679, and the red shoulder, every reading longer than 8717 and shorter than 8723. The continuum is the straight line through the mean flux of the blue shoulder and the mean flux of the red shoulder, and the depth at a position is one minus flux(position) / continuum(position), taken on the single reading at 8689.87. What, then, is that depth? -0.0014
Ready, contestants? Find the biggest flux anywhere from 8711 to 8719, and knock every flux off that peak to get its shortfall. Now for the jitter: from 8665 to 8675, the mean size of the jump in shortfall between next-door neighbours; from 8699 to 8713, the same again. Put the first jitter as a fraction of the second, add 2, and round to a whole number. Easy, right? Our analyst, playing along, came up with 29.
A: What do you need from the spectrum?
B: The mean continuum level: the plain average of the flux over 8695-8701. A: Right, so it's 6.75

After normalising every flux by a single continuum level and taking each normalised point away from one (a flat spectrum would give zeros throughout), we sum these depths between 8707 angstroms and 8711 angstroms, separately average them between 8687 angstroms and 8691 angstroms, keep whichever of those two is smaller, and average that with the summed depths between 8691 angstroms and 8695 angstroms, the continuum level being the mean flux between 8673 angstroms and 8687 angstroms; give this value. 0.004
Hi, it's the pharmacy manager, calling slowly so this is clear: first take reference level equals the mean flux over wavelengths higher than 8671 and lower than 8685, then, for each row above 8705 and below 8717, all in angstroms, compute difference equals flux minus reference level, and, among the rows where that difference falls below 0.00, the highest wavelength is 8715.92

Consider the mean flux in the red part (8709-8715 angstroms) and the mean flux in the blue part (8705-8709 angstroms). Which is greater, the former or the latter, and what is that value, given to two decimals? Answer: 6.74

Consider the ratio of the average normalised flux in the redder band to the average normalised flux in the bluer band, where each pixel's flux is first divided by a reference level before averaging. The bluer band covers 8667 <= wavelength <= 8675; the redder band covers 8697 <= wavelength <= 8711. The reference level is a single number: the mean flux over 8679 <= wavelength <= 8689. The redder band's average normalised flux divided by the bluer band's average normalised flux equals 1.025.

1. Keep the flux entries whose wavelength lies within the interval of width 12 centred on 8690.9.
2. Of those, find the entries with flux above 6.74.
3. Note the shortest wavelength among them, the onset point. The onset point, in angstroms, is 8685.87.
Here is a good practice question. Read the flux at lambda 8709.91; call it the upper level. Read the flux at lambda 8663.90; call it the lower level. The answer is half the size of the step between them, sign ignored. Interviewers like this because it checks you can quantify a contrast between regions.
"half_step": 0.25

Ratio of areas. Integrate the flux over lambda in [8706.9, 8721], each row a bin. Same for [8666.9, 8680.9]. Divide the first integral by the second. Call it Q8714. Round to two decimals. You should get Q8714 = 1.02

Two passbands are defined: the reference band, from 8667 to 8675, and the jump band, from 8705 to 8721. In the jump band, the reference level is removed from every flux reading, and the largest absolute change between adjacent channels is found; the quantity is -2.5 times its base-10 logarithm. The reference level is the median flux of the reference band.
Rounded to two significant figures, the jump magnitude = 5.6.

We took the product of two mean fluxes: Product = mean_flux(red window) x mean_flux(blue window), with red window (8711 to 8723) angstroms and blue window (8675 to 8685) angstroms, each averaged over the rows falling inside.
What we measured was 45.6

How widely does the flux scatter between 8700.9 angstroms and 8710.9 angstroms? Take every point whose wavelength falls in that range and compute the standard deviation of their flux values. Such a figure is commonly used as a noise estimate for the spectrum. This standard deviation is 0.008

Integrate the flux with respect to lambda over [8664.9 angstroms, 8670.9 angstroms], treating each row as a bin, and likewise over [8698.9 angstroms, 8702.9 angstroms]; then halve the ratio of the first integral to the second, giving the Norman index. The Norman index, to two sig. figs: 0.71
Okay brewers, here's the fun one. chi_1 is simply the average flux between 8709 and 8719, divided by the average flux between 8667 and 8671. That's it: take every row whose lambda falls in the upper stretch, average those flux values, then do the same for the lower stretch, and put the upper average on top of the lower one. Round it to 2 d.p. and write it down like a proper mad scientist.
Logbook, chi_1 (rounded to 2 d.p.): 1.04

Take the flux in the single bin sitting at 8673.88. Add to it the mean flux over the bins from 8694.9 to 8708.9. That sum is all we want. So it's 13.5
